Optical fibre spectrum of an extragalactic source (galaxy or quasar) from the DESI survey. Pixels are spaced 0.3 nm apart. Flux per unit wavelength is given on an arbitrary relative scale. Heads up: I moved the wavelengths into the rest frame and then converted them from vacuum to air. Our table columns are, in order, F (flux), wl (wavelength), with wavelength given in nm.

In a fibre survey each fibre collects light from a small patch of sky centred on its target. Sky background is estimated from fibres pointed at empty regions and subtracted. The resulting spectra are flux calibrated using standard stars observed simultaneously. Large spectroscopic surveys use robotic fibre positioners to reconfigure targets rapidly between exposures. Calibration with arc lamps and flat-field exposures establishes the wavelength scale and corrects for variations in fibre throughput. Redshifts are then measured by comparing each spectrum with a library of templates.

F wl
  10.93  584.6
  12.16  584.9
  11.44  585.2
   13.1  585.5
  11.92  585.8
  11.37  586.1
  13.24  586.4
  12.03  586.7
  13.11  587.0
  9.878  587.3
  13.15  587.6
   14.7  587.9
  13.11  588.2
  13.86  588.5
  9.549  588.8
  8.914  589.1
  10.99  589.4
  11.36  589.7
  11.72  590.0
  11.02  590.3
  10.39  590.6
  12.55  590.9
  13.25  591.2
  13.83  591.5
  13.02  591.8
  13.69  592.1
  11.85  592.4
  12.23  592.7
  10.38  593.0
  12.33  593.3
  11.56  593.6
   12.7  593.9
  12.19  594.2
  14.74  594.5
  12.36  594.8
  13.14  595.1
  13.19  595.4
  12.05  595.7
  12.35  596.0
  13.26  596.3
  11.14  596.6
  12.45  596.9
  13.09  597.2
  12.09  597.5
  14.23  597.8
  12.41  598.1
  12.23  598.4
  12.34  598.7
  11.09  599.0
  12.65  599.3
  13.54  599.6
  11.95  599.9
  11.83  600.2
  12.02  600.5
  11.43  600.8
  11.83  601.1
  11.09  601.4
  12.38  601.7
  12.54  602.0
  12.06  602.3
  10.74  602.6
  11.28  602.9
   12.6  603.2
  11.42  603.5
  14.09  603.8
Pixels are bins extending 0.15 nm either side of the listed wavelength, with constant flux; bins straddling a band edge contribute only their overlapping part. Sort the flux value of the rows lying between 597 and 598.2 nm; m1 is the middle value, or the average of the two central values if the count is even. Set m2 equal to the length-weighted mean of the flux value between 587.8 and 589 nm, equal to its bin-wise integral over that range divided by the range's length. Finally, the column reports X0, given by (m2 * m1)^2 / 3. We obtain 8553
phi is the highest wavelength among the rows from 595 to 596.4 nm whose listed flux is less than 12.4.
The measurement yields 596.0 nm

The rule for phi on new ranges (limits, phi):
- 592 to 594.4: 594.2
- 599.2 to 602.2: 601.7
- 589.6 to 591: 590.6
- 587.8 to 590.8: 590.6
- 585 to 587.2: 586.7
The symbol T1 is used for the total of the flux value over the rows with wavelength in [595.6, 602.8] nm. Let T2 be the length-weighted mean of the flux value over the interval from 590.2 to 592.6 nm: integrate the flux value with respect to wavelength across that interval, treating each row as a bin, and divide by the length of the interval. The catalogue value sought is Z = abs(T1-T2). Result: 280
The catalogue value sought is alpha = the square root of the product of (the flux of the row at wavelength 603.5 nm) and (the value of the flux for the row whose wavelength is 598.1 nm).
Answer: 11.9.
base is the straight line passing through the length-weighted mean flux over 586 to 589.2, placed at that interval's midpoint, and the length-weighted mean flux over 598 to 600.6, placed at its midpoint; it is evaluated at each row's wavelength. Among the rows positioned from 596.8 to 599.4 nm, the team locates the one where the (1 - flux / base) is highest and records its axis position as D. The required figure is 599.0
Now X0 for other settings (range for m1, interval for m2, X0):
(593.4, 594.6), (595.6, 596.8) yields 7705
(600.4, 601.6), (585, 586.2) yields 6482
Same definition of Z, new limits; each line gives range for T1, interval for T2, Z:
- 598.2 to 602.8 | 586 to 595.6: 167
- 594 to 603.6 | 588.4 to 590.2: 383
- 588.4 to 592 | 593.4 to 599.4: 128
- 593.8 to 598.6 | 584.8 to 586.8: 191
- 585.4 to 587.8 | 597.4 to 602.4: 86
